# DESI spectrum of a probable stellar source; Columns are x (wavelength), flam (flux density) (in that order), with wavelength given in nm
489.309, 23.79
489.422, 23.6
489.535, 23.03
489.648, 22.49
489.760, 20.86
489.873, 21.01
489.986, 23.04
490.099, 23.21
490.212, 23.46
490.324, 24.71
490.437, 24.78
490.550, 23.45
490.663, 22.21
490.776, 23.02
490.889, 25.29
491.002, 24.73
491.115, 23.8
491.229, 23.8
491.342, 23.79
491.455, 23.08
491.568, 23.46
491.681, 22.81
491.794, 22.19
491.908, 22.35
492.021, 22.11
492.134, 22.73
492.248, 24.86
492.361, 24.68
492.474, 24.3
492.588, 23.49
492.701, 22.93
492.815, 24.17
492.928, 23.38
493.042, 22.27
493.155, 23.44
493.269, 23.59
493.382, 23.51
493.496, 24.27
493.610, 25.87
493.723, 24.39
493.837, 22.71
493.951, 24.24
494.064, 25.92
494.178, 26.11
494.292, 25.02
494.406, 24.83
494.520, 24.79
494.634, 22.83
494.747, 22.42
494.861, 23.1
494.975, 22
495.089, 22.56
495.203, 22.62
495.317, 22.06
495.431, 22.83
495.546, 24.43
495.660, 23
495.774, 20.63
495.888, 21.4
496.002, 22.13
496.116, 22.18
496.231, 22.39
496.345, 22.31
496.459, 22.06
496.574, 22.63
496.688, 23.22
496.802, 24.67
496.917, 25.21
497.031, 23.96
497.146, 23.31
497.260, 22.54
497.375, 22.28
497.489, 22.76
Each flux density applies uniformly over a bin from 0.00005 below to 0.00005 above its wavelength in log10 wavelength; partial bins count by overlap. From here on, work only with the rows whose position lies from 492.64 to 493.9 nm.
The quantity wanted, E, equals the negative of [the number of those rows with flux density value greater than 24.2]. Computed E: -3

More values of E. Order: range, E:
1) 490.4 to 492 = -3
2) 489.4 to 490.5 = -2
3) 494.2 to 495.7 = -4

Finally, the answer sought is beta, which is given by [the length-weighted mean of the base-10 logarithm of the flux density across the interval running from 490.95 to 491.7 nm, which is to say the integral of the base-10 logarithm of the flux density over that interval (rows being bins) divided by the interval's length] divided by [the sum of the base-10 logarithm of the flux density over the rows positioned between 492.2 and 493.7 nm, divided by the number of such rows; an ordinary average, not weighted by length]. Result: 1.00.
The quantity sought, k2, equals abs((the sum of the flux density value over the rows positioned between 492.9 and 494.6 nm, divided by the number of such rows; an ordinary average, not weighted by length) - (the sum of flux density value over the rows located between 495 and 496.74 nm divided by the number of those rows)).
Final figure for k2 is 1.9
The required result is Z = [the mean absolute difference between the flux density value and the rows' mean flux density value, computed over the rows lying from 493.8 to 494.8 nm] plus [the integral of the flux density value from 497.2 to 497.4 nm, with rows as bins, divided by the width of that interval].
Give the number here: 23.6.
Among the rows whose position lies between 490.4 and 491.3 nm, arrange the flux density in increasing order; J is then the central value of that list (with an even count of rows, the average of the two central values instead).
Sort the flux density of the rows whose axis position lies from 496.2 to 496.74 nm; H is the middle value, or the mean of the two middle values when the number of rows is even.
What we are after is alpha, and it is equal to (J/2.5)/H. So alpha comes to 0.425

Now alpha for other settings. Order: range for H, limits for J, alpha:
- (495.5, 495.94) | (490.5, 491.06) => 0.423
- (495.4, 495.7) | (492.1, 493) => 0.414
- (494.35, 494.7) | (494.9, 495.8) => 0.365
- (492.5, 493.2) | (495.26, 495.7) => 0.392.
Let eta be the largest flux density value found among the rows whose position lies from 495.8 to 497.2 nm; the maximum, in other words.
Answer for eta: 25.21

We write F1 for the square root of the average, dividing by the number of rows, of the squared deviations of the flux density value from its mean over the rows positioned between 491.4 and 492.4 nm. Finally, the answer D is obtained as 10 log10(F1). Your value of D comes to -0.2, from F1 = 0.96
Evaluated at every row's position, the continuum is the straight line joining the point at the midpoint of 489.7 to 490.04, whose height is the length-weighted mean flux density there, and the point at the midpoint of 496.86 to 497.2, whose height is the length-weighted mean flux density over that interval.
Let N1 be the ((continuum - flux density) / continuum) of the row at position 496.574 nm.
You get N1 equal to 0.057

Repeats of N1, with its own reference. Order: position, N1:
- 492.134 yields -0.012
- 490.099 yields -0.068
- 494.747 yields 0.040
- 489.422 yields -0.097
